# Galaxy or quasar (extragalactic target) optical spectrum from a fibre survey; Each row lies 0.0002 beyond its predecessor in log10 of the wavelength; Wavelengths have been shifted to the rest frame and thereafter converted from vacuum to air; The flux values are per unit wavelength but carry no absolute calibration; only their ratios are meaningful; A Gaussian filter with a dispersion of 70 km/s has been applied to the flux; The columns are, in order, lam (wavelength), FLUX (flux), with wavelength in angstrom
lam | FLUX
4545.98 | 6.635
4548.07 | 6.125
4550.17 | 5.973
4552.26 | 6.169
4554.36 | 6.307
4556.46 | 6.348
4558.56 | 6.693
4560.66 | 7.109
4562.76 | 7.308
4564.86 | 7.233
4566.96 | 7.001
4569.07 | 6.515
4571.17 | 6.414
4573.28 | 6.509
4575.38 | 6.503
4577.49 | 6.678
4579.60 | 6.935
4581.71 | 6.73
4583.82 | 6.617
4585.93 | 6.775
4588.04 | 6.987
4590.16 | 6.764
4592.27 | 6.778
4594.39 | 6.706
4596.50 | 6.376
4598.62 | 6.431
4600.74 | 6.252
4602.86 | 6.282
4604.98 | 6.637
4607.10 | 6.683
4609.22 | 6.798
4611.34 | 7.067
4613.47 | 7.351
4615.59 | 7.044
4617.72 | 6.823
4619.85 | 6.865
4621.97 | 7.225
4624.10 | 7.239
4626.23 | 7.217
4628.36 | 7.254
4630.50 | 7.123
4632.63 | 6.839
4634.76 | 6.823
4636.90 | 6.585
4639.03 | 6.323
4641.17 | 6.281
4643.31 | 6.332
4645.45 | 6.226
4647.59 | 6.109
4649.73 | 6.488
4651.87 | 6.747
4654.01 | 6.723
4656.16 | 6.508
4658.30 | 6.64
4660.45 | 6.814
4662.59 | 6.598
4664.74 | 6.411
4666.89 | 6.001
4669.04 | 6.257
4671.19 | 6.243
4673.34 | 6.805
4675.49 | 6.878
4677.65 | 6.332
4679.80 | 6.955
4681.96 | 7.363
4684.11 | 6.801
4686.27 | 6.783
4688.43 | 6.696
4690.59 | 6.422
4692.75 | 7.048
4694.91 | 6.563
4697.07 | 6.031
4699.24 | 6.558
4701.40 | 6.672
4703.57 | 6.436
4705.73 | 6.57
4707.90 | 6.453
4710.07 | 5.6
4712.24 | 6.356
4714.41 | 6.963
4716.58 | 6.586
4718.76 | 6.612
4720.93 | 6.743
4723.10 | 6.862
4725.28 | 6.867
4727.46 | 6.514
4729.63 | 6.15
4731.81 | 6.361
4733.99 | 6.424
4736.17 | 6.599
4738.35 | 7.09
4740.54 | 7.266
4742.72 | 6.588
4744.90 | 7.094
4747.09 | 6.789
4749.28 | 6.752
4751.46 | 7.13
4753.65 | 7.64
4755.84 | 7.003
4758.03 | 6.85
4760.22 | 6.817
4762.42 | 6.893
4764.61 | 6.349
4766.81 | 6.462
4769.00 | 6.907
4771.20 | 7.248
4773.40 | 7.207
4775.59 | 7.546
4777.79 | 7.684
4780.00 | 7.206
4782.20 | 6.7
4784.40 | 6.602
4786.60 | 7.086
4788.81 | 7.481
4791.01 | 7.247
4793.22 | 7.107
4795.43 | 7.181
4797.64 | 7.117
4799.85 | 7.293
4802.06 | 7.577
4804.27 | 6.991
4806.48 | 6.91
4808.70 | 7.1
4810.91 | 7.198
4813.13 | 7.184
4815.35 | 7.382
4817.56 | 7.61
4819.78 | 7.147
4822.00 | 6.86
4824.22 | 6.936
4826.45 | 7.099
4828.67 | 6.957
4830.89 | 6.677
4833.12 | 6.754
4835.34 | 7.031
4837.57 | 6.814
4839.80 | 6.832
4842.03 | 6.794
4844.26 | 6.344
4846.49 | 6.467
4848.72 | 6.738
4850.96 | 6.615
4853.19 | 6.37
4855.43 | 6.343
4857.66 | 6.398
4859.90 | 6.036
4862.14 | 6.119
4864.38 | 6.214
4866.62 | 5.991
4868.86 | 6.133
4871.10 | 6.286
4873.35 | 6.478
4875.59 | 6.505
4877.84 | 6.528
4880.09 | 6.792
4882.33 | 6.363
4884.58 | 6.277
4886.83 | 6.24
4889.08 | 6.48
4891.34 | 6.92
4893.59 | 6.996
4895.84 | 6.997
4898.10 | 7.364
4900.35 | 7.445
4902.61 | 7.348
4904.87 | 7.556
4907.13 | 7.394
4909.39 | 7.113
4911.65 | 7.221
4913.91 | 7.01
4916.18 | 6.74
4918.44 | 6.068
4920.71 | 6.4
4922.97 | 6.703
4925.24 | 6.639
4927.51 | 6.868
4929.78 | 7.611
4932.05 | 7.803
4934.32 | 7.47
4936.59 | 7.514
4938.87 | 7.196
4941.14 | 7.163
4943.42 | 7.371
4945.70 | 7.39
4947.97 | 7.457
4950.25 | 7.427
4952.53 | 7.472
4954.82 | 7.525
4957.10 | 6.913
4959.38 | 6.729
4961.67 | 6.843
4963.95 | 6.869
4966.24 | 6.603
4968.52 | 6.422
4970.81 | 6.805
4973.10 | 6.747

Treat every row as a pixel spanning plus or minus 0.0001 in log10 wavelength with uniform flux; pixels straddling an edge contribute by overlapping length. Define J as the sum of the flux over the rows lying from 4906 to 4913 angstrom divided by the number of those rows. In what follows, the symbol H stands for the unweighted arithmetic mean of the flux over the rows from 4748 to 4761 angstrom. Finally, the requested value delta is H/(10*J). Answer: 0.097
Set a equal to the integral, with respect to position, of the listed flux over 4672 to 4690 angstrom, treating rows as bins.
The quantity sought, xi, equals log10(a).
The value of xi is 2.09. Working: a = 123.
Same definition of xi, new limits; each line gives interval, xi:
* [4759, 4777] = 2.10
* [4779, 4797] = 2.11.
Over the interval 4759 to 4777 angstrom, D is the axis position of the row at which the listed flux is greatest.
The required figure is 4775.59 angstrom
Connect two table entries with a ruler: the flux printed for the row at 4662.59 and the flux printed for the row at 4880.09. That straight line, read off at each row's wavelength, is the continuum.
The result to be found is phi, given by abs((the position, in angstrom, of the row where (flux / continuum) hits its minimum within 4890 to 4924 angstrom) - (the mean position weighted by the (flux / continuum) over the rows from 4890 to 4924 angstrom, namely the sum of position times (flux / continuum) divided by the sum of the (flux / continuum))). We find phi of 11.6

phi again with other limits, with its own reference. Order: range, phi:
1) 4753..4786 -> 4.4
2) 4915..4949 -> 14.1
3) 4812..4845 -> 15.9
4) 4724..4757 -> 11.2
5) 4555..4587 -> 14.6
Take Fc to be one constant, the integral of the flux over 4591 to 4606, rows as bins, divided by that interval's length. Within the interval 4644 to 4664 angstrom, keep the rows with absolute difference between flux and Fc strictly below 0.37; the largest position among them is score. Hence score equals 4662.59 angstrom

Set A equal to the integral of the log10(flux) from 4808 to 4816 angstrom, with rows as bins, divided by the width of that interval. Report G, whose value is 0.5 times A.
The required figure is 0.429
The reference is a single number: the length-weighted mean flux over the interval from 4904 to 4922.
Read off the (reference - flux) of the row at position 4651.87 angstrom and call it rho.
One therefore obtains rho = 0.2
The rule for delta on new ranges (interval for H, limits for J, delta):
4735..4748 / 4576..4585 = 0.102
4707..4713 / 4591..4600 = 0.093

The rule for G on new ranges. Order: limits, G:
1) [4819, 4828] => 0.422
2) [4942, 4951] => 0.435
